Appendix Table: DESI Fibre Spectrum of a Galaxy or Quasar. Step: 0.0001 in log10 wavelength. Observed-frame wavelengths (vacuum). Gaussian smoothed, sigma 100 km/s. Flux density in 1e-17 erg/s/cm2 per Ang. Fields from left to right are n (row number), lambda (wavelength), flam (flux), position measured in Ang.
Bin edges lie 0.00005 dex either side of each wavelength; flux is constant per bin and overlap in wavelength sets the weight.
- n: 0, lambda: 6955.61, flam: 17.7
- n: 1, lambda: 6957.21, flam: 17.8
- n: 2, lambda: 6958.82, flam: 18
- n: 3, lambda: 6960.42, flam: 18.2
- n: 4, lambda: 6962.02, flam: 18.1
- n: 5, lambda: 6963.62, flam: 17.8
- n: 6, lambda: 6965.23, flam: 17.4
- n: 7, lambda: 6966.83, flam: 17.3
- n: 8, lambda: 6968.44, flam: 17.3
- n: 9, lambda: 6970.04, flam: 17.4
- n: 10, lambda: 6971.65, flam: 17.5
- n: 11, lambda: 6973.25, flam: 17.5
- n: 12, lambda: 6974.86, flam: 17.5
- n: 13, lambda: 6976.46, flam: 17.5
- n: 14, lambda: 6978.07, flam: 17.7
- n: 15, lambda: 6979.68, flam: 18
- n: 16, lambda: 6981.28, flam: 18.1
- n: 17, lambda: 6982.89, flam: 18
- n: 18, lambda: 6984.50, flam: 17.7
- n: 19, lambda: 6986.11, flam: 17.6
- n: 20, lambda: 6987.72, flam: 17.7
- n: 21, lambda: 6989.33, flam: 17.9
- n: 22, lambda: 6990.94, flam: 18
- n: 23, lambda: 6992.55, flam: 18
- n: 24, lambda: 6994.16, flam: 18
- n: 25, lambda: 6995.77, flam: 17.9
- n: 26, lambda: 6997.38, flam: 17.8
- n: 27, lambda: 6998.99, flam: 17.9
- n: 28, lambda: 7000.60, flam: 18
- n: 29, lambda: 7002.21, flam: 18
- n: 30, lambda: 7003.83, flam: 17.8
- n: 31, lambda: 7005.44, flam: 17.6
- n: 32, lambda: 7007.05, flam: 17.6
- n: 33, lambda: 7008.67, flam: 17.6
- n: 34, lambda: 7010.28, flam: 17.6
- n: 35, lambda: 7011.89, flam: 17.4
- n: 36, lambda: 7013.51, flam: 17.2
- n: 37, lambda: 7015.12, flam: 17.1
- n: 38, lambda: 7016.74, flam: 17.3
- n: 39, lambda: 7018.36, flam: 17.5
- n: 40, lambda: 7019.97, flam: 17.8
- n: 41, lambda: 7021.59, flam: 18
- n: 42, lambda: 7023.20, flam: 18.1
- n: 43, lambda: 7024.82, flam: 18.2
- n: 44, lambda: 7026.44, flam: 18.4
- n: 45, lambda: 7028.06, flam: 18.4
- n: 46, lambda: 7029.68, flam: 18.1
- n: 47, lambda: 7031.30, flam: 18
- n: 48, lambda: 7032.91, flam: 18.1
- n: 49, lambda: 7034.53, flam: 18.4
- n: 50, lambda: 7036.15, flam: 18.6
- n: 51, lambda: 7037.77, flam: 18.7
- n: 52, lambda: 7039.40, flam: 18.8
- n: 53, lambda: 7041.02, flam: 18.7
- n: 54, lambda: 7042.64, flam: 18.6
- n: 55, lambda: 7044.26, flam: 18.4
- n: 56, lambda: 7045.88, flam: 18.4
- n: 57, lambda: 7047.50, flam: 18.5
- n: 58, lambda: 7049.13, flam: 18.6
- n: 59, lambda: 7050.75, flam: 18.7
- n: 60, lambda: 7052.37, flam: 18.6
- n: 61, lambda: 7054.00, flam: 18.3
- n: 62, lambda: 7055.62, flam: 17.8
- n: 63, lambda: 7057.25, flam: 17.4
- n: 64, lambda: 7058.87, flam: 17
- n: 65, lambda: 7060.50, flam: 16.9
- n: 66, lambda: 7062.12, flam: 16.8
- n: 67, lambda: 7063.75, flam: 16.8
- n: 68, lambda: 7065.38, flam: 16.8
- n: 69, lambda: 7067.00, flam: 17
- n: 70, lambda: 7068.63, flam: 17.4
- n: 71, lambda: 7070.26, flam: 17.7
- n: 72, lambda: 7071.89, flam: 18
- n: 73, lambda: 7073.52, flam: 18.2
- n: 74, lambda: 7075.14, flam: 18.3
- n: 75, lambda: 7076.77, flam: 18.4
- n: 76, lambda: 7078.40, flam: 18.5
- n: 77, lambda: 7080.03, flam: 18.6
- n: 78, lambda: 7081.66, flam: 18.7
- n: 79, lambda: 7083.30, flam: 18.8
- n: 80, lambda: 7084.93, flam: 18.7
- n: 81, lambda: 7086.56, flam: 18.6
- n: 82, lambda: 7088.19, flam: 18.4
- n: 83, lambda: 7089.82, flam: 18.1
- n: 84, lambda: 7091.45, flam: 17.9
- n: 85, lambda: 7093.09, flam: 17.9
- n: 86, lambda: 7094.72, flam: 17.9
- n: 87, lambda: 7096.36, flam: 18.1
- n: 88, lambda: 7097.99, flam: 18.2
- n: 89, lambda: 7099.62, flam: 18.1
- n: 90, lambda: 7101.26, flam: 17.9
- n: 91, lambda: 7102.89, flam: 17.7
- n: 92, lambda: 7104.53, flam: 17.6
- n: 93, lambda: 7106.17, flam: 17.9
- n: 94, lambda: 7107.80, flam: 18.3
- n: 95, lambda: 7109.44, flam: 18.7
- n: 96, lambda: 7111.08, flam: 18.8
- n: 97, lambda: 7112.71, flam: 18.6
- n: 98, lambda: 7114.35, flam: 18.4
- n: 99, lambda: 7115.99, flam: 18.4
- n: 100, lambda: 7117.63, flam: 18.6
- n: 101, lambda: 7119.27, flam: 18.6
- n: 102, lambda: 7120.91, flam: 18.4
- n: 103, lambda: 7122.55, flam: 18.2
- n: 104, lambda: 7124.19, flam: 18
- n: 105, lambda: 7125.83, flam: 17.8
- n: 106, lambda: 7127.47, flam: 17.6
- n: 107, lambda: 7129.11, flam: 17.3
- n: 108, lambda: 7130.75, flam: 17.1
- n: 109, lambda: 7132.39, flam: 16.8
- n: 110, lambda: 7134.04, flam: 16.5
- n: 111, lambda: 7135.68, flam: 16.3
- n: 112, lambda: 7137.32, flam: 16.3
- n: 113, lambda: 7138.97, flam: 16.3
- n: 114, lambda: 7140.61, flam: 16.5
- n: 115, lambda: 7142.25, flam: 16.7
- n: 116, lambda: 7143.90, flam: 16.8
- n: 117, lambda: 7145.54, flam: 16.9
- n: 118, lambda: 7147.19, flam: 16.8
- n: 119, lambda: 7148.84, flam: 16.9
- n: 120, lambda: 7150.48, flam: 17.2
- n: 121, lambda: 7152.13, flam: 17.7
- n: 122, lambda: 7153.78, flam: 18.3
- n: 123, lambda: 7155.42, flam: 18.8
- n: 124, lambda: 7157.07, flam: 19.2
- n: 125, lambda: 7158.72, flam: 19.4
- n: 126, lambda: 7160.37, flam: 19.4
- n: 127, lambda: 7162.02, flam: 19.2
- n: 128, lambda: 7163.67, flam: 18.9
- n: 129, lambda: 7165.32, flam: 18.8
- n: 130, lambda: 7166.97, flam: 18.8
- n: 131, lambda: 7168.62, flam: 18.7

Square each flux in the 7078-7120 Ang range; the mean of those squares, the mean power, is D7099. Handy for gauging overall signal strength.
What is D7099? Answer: 335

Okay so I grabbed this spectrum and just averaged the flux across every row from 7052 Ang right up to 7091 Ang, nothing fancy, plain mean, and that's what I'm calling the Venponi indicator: 17.9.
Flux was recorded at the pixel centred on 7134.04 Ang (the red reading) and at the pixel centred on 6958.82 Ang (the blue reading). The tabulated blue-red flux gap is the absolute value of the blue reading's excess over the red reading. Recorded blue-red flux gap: 1.50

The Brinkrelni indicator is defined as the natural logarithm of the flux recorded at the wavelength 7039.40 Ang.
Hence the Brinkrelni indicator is 2.93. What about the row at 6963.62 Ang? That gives 2.88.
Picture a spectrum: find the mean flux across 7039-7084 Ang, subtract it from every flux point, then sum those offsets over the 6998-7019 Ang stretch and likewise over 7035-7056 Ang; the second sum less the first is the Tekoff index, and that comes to 12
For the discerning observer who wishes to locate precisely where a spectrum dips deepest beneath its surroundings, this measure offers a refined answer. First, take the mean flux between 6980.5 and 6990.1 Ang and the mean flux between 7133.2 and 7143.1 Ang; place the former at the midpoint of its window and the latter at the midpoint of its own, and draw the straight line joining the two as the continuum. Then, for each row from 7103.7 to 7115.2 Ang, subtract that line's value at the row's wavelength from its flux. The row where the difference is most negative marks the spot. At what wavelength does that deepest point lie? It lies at 7104.53 Ang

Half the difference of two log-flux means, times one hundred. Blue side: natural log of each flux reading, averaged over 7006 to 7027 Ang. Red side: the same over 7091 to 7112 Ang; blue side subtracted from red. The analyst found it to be 1.1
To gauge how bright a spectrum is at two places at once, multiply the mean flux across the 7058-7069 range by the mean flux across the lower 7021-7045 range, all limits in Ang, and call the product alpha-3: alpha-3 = 311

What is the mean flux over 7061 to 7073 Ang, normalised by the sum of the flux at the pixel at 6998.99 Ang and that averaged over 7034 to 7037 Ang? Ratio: 0.473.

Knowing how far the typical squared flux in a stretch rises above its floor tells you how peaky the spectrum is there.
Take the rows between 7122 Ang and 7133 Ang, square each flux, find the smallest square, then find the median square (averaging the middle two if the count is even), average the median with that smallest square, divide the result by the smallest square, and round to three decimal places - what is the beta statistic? 1.049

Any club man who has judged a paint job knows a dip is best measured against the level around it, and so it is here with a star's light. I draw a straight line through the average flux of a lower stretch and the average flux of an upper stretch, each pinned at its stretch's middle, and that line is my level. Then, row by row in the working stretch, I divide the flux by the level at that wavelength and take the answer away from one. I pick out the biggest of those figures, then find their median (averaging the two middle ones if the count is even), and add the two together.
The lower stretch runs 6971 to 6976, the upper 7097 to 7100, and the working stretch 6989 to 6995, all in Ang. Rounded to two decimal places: -0.04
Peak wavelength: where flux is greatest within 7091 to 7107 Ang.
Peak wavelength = 7097.99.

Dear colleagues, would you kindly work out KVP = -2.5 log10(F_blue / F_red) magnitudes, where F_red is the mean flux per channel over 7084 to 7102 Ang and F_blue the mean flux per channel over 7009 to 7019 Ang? 0.05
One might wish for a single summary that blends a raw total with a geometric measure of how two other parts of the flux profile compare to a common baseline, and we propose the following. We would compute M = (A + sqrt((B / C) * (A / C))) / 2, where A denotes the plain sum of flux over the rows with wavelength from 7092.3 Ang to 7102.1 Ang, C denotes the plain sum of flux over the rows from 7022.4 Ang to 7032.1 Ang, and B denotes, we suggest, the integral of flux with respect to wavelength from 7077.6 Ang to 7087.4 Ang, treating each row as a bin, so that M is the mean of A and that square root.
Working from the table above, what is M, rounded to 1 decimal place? 54.7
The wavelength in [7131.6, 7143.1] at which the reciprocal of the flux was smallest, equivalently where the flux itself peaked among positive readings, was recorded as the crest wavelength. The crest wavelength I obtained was 7132.39 Ang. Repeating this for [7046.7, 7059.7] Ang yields 7050.75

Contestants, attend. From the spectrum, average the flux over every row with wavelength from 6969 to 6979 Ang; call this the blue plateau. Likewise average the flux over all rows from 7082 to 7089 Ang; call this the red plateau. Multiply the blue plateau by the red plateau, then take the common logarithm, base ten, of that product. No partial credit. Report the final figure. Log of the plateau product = 2.51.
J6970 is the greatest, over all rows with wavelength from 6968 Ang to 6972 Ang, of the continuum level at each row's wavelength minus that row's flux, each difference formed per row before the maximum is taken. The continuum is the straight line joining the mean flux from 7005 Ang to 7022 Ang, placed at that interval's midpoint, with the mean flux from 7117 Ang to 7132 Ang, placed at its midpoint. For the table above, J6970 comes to 0.0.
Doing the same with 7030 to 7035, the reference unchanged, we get -0.4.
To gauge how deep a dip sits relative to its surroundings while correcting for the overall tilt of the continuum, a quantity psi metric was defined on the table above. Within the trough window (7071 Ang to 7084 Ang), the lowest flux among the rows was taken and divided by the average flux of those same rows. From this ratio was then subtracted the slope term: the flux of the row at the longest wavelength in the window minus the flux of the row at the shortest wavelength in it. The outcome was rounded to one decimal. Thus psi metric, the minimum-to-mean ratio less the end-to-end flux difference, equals 0.2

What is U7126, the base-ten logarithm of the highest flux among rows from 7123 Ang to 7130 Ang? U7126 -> 1.26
